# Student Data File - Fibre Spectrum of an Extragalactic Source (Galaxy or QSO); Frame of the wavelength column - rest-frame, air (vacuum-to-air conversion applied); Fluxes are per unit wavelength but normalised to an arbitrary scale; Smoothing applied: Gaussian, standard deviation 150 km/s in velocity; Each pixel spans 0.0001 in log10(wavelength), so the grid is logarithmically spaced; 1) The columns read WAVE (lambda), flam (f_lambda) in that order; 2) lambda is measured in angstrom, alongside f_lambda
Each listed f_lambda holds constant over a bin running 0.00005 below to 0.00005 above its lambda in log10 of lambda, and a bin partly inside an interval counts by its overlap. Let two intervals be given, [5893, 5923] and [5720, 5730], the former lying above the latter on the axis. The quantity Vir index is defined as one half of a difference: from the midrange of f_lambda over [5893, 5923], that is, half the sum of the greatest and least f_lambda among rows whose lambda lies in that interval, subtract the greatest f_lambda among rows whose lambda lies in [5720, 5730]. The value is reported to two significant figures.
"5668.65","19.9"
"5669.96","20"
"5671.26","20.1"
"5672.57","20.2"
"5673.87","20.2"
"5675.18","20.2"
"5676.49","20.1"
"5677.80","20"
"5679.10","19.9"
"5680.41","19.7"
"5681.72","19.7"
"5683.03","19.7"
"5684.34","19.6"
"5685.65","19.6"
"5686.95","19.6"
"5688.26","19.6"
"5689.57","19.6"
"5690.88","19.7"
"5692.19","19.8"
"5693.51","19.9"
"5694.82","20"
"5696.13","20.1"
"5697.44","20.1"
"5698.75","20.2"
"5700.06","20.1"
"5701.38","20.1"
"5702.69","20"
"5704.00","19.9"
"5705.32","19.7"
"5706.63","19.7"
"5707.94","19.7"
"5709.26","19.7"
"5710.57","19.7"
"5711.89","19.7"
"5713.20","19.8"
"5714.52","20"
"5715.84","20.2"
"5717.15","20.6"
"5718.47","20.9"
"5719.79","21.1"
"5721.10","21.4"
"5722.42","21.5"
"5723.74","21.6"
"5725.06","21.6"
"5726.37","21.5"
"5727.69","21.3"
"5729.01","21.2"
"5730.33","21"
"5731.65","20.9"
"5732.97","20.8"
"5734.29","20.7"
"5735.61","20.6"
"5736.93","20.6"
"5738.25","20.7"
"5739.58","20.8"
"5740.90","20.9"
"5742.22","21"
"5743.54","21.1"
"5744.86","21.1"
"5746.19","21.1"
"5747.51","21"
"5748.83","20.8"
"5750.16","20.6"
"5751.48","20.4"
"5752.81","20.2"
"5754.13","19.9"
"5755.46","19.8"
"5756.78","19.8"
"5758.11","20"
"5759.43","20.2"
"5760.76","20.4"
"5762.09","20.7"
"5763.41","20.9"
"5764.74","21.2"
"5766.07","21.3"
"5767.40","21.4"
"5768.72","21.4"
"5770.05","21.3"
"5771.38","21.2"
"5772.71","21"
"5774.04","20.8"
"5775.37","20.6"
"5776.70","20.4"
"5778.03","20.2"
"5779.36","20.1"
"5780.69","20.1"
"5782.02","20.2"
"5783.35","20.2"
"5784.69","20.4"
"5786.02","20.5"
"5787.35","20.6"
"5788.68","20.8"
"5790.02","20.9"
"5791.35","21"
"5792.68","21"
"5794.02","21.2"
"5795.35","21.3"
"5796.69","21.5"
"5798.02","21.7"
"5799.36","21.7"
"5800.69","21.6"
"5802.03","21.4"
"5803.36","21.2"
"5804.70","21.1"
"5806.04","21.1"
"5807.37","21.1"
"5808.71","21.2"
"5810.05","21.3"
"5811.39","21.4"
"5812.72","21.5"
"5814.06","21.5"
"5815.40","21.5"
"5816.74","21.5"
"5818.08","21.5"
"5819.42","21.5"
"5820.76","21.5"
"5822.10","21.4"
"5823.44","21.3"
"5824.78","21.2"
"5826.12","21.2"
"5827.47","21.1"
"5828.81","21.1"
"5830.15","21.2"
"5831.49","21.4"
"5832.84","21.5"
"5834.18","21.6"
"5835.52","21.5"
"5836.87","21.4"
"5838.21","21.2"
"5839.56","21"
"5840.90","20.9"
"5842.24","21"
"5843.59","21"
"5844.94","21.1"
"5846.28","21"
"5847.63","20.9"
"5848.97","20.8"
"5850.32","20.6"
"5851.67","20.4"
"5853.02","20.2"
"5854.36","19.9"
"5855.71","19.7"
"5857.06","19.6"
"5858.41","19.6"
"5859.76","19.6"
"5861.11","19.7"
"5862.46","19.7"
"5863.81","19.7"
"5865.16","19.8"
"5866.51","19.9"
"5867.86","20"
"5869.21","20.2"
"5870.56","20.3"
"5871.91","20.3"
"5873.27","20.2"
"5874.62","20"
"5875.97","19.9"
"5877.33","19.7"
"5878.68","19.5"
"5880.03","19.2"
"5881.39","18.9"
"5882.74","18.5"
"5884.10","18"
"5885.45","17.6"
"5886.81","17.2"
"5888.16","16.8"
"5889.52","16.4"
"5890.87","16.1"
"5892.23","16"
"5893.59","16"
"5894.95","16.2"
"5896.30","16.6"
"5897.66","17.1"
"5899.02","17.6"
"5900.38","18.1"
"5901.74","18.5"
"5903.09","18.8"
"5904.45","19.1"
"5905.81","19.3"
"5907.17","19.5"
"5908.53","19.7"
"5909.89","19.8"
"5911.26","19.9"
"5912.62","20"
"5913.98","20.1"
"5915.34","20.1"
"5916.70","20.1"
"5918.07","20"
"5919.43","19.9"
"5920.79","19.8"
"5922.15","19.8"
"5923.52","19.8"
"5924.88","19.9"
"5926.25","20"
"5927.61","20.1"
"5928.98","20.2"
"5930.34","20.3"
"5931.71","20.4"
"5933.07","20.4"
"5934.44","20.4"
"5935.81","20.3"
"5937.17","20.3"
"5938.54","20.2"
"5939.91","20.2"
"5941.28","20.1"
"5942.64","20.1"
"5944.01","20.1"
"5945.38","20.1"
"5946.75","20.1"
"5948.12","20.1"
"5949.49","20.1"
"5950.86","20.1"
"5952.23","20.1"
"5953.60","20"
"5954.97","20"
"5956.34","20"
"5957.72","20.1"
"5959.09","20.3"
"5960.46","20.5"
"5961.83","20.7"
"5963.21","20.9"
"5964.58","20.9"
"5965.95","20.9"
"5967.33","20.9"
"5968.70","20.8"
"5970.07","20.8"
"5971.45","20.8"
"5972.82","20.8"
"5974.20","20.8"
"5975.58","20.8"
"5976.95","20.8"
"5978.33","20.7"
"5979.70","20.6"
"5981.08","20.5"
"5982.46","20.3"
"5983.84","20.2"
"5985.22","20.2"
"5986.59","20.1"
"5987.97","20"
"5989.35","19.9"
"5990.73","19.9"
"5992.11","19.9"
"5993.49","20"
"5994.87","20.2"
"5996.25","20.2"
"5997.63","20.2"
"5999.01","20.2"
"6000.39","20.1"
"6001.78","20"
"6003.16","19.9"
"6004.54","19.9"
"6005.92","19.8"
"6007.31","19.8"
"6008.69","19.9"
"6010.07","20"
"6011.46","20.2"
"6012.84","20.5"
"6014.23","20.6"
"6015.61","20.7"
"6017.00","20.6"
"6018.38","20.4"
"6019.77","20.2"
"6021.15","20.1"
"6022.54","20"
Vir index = -1.8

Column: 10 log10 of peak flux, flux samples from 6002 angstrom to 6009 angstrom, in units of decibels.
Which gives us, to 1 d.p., 13.0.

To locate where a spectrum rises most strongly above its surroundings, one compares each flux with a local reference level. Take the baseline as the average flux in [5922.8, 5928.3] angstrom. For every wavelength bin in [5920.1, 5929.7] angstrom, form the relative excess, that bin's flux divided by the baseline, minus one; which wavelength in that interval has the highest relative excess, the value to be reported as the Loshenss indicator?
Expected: 5928.98 angstrom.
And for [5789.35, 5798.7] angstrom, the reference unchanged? 5798.02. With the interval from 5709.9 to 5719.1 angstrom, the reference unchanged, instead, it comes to 5718.47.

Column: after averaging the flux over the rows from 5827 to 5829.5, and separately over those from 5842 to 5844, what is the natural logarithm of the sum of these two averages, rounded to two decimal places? 3.74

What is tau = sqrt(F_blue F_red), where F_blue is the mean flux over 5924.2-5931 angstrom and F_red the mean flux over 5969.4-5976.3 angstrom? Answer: 20.4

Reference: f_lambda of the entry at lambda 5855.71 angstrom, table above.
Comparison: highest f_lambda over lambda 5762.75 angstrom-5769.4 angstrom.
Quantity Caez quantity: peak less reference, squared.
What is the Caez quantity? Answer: 2.9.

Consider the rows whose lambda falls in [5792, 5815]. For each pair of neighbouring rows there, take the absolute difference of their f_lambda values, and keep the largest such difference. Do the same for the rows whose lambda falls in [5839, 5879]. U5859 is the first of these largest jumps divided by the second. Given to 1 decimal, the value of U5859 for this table 0.7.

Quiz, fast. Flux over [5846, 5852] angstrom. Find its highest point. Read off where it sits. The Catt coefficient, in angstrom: 5846.28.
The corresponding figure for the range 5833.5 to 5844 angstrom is 5834.18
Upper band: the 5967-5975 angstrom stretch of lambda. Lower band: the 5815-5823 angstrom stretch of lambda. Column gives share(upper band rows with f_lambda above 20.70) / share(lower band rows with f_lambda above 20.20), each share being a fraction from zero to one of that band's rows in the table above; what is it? 1.0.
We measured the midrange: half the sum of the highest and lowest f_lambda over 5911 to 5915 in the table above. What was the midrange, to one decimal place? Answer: 20.0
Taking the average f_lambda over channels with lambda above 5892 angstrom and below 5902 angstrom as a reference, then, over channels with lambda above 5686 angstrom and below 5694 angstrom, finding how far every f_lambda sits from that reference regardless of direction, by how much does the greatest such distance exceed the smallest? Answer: 0.30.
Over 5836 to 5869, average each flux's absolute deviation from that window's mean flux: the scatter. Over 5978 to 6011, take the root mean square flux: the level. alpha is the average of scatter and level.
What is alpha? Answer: 10.3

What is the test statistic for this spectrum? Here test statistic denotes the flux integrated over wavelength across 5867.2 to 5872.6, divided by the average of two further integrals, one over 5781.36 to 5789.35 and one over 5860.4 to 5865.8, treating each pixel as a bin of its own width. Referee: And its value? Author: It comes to 0.81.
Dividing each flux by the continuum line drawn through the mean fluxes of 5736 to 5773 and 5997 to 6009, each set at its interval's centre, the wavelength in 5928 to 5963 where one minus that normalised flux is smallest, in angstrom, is 5961.83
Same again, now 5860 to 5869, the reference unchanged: 5867.86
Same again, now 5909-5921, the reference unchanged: 5916.70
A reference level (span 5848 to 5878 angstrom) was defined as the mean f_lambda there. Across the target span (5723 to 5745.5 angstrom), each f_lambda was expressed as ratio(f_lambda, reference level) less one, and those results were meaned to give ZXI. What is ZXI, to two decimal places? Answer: 0.05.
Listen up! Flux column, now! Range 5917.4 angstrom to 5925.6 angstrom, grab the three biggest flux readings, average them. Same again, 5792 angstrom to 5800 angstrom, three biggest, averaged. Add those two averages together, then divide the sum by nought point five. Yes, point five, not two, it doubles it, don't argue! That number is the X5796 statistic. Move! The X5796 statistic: 83.1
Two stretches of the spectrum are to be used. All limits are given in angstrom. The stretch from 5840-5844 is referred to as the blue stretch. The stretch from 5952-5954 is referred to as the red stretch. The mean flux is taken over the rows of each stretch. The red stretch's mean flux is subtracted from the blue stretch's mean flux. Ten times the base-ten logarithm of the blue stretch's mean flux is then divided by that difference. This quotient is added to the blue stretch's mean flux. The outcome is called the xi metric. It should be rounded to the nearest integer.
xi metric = 35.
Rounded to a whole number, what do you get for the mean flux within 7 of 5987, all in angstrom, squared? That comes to 404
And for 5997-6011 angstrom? 399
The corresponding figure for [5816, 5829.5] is 455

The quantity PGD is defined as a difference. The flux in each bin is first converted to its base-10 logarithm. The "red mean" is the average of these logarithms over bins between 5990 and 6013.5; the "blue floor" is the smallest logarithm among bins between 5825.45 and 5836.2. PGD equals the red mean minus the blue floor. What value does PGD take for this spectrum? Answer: -0.02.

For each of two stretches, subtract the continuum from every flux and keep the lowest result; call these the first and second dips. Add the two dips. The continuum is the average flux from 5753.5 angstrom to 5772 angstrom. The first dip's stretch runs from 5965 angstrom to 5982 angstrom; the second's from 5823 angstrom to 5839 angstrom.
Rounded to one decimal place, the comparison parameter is 0.2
